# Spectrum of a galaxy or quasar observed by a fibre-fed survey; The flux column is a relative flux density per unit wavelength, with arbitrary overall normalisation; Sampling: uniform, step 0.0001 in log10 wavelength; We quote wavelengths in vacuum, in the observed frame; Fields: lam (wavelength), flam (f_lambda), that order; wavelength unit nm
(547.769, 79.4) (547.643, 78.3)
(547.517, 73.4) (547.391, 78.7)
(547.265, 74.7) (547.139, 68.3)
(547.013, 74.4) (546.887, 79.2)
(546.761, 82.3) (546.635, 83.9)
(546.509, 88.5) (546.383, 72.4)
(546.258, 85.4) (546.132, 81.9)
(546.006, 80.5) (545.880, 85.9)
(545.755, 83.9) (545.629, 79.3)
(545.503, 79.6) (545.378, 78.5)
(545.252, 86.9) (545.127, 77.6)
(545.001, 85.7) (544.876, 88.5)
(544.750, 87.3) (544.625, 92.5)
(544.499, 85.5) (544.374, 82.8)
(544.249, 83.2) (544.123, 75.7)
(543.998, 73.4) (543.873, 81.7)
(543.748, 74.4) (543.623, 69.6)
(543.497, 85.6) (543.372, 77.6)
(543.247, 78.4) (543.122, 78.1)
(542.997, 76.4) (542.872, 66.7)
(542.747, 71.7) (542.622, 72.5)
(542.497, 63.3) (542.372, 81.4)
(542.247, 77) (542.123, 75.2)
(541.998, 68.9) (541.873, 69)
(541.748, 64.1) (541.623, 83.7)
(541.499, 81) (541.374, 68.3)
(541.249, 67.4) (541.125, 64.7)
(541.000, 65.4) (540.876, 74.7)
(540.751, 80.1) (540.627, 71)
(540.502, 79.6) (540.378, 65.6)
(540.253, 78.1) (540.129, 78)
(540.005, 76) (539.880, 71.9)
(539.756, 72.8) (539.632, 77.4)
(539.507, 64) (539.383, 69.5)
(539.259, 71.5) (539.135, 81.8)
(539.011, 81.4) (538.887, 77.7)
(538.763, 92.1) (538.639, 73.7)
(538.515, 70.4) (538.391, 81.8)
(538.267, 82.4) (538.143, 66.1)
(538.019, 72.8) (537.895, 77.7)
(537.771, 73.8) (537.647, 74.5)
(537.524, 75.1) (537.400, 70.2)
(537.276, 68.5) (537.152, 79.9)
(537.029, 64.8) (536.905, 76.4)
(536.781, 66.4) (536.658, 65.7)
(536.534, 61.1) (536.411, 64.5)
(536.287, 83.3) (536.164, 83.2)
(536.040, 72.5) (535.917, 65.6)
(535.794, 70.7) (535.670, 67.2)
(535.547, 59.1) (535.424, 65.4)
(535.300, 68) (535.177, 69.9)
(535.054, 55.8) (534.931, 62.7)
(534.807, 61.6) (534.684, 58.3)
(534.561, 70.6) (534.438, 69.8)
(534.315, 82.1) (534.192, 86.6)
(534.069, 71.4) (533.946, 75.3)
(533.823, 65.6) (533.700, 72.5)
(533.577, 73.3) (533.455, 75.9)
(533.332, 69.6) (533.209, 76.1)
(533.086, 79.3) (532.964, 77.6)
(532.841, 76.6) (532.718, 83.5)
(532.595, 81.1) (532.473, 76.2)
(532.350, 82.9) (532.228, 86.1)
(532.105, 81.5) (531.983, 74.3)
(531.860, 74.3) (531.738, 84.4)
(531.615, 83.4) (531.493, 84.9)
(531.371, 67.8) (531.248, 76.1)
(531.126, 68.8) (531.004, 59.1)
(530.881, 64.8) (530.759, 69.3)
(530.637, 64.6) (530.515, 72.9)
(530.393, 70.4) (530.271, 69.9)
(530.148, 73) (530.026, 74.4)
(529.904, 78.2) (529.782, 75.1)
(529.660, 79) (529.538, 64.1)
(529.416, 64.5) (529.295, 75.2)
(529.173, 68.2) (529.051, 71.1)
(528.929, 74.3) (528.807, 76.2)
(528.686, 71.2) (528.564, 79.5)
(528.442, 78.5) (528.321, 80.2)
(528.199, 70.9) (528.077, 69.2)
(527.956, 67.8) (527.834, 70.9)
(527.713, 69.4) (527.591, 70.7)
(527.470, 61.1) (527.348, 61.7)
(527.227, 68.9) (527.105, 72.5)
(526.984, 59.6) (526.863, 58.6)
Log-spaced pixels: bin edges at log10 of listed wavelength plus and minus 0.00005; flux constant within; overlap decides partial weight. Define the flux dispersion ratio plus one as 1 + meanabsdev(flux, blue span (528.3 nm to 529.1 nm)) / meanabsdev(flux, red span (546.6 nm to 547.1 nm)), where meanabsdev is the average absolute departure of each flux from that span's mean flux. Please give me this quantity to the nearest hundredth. 2.00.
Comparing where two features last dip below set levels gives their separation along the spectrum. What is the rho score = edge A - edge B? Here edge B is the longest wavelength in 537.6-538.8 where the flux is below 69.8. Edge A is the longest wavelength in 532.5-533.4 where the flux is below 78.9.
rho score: -4.81 nm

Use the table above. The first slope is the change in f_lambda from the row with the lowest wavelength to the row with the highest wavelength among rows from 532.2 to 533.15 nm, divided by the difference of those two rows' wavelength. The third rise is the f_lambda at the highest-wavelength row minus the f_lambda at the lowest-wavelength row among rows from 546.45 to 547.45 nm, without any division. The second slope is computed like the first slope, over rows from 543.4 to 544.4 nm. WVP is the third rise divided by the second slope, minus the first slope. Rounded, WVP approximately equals 11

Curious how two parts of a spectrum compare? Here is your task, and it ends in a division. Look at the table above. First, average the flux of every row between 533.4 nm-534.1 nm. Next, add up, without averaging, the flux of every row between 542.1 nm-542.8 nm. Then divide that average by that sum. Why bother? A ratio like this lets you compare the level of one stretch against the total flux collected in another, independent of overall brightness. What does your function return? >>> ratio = 0.164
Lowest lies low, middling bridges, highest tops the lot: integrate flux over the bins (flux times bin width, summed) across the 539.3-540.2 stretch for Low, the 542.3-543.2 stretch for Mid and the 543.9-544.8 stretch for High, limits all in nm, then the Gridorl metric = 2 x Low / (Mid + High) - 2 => -1.07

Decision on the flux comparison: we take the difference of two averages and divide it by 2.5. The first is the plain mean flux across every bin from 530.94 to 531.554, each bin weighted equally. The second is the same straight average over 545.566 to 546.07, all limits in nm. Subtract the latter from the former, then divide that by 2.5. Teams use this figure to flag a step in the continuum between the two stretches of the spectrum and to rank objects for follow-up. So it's -4.4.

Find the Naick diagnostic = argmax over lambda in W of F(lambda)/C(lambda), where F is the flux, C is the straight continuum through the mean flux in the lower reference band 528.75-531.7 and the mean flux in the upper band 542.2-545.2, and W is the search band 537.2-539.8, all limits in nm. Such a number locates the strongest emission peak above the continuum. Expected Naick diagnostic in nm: 538.763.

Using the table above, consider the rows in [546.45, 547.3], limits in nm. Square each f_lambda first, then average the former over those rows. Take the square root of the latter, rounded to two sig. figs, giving 79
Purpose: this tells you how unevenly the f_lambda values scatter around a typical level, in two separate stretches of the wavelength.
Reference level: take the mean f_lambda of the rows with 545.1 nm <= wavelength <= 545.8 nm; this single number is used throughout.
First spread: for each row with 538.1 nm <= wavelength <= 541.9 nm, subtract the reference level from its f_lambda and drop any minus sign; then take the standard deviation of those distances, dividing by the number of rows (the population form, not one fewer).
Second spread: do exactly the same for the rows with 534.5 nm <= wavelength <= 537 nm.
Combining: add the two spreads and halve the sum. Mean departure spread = 6.0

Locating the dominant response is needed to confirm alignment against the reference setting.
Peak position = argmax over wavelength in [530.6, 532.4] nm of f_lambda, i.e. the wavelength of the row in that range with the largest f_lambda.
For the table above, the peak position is 532.228 nm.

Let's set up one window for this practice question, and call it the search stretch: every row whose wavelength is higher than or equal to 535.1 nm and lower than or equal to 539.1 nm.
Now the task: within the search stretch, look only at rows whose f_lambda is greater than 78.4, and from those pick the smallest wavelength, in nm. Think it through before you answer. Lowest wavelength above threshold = 536.164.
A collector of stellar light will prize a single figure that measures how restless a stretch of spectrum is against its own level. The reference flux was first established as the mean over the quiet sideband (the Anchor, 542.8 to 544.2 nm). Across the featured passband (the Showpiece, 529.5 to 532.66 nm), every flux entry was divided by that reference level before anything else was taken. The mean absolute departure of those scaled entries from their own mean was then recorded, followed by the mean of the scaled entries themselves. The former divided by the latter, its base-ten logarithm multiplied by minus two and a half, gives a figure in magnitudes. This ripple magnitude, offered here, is 2.78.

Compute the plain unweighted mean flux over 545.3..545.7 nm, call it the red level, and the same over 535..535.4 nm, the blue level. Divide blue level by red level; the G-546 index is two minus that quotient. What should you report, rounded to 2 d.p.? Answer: 1.18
